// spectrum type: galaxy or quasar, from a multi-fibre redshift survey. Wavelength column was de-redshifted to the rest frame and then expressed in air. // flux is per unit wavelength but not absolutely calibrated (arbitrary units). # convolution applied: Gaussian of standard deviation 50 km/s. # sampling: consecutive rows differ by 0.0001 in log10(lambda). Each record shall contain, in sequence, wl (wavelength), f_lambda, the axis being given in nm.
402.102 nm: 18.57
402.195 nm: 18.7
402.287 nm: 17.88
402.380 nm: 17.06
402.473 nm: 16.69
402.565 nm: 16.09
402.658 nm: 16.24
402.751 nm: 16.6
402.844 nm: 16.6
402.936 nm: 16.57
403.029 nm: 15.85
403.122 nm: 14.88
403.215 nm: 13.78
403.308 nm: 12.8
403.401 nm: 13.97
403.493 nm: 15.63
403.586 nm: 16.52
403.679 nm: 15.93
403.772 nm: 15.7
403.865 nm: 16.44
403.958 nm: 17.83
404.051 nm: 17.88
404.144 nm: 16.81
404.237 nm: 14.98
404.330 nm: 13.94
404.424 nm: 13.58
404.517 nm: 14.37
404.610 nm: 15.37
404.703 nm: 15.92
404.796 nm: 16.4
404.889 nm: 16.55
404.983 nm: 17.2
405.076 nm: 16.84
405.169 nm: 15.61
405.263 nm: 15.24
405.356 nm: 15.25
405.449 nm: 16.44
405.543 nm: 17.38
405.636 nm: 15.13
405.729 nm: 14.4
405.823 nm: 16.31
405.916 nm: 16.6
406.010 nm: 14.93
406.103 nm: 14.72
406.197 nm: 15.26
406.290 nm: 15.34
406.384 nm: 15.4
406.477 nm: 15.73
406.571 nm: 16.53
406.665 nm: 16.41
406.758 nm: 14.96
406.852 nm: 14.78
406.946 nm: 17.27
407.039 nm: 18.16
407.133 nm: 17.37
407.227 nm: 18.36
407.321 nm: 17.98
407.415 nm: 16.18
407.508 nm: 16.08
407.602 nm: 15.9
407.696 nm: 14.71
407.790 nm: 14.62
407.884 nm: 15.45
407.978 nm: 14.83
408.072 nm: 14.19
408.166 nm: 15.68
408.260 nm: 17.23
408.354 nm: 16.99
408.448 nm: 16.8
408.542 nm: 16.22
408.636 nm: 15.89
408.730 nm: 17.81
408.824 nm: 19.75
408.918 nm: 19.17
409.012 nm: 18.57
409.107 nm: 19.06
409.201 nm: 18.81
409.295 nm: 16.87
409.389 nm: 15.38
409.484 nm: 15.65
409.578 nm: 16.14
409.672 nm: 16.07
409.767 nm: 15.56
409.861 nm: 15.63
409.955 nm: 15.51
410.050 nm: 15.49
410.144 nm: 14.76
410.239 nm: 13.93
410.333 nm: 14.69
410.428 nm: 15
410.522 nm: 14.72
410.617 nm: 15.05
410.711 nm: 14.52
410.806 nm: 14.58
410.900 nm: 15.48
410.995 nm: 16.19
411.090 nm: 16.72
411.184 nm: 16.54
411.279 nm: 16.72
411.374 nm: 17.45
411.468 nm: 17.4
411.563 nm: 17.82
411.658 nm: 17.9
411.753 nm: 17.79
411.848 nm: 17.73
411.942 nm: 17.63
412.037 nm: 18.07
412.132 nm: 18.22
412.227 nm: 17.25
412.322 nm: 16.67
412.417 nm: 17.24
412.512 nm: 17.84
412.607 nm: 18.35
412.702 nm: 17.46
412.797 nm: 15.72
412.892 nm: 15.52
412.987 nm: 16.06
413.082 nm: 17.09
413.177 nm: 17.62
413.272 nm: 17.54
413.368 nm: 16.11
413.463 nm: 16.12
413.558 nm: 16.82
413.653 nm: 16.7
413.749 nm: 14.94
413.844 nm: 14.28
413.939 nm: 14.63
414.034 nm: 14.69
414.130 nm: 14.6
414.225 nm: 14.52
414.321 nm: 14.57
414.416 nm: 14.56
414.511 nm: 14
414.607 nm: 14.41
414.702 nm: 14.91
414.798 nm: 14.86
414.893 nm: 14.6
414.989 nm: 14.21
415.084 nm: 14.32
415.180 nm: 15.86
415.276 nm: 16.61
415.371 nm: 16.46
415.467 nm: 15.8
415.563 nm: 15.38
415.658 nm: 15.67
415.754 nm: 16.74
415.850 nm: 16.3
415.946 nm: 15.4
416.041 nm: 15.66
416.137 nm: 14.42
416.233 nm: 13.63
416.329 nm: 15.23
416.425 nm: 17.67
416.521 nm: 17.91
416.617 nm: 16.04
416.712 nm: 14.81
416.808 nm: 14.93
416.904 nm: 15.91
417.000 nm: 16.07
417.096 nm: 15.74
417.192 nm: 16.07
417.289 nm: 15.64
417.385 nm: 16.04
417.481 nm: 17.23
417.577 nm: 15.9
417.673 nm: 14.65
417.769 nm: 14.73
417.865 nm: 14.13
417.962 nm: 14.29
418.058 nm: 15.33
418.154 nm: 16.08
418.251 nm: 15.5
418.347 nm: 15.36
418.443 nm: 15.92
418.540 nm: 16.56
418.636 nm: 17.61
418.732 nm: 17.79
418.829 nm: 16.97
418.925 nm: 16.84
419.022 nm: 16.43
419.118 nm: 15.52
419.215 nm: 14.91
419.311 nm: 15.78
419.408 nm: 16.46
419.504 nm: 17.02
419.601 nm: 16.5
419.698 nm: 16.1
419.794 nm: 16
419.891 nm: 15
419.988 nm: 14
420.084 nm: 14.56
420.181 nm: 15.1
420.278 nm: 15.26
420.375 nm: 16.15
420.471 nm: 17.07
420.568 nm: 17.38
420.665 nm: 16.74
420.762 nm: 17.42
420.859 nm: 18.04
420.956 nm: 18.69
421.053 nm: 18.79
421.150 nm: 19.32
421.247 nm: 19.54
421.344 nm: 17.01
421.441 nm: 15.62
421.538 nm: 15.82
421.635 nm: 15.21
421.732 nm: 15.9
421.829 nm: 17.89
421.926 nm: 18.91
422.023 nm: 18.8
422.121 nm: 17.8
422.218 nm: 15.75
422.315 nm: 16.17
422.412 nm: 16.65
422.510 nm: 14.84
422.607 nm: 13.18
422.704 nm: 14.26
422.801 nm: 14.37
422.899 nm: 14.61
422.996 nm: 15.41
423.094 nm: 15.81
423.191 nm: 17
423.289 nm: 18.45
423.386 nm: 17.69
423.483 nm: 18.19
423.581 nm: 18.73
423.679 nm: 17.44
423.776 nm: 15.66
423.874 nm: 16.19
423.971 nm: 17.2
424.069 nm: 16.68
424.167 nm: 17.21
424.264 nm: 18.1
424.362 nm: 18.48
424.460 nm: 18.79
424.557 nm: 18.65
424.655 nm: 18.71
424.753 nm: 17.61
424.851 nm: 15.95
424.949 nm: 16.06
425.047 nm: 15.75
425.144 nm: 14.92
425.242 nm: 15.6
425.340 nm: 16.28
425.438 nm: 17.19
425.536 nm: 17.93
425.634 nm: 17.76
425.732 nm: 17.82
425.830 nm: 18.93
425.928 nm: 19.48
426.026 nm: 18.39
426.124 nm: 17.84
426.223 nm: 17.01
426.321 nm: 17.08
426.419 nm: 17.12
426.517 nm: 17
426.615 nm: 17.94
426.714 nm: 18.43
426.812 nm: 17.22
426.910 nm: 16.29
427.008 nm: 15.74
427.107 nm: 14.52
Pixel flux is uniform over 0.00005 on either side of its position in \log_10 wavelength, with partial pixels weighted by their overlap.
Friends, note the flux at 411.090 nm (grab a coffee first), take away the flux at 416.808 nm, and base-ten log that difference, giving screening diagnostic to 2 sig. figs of 0.25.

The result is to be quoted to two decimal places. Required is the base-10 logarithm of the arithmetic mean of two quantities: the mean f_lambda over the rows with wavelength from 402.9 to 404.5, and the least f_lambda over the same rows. 1.15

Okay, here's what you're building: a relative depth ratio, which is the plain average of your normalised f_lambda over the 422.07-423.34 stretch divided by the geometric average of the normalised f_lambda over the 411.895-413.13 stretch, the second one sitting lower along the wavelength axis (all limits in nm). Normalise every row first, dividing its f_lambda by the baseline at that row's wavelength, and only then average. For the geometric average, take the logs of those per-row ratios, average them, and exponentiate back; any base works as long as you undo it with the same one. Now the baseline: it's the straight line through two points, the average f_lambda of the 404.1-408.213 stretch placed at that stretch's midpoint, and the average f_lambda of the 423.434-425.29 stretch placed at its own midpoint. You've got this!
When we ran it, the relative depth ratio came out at 0.88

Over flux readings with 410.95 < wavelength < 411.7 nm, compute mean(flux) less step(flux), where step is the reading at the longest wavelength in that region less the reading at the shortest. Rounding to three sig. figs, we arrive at 15.4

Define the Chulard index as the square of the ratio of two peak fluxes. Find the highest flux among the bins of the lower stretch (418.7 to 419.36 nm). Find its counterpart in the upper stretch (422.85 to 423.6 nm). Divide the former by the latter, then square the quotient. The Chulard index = 0.90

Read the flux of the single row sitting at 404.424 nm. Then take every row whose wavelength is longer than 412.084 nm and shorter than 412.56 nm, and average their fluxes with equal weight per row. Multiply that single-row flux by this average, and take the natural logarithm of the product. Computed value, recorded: 5.47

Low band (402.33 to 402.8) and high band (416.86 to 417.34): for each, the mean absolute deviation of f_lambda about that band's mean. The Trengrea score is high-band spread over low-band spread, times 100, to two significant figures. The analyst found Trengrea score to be 53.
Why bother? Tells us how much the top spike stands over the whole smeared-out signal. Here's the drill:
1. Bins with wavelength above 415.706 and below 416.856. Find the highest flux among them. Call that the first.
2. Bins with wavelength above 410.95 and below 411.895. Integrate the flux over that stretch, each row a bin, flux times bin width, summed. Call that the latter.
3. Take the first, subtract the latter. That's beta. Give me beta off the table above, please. 2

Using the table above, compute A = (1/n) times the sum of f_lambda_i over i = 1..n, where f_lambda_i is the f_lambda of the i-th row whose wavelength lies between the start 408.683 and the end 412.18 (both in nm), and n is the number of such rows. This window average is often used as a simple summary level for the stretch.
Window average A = 16.6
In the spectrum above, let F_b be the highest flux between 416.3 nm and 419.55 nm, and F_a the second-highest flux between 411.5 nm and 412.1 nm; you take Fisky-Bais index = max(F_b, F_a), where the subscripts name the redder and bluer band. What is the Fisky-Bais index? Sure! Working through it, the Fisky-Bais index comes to 17.9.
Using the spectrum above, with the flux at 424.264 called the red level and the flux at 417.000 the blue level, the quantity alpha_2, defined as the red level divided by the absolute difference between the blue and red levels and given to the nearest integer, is 9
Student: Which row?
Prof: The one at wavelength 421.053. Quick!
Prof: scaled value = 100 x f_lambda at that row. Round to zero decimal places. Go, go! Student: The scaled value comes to 1879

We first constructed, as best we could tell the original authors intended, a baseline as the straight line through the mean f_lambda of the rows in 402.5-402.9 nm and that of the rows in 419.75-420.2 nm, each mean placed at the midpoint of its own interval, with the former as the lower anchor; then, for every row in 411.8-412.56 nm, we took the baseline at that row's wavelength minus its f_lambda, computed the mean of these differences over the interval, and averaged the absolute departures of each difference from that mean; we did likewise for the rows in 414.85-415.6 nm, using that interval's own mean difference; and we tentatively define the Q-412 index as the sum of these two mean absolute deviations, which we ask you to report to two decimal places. 1.17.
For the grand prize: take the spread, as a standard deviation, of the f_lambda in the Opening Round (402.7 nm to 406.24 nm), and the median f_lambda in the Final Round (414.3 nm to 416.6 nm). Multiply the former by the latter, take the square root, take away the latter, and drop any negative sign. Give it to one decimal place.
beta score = 11.0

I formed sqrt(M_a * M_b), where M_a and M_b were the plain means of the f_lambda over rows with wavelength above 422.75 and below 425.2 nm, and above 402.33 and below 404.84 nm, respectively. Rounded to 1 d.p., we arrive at 16.3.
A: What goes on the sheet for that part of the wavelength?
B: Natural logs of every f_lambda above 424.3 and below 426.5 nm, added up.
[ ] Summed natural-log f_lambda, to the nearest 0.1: 62.8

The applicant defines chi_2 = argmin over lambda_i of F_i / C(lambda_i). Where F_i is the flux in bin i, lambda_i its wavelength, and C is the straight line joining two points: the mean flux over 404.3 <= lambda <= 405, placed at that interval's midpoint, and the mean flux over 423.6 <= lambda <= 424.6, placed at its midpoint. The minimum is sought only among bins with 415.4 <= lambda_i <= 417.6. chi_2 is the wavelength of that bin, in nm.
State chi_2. 416.233 nm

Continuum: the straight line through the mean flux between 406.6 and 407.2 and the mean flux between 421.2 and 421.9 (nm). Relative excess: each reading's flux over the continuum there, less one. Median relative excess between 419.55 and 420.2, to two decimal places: -0.10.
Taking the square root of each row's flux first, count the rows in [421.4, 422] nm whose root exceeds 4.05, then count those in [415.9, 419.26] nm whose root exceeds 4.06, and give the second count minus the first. 6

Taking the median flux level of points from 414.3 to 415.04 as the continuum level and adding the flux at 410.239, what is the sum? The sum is 28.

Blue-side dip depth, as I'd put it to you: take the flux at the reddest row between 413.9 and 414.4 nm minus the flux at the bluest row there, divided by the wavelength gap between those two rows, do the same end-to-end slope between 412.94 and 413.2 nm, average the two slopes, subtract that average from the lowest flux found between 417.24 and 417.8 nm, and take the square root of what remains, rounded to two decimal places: 3.26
